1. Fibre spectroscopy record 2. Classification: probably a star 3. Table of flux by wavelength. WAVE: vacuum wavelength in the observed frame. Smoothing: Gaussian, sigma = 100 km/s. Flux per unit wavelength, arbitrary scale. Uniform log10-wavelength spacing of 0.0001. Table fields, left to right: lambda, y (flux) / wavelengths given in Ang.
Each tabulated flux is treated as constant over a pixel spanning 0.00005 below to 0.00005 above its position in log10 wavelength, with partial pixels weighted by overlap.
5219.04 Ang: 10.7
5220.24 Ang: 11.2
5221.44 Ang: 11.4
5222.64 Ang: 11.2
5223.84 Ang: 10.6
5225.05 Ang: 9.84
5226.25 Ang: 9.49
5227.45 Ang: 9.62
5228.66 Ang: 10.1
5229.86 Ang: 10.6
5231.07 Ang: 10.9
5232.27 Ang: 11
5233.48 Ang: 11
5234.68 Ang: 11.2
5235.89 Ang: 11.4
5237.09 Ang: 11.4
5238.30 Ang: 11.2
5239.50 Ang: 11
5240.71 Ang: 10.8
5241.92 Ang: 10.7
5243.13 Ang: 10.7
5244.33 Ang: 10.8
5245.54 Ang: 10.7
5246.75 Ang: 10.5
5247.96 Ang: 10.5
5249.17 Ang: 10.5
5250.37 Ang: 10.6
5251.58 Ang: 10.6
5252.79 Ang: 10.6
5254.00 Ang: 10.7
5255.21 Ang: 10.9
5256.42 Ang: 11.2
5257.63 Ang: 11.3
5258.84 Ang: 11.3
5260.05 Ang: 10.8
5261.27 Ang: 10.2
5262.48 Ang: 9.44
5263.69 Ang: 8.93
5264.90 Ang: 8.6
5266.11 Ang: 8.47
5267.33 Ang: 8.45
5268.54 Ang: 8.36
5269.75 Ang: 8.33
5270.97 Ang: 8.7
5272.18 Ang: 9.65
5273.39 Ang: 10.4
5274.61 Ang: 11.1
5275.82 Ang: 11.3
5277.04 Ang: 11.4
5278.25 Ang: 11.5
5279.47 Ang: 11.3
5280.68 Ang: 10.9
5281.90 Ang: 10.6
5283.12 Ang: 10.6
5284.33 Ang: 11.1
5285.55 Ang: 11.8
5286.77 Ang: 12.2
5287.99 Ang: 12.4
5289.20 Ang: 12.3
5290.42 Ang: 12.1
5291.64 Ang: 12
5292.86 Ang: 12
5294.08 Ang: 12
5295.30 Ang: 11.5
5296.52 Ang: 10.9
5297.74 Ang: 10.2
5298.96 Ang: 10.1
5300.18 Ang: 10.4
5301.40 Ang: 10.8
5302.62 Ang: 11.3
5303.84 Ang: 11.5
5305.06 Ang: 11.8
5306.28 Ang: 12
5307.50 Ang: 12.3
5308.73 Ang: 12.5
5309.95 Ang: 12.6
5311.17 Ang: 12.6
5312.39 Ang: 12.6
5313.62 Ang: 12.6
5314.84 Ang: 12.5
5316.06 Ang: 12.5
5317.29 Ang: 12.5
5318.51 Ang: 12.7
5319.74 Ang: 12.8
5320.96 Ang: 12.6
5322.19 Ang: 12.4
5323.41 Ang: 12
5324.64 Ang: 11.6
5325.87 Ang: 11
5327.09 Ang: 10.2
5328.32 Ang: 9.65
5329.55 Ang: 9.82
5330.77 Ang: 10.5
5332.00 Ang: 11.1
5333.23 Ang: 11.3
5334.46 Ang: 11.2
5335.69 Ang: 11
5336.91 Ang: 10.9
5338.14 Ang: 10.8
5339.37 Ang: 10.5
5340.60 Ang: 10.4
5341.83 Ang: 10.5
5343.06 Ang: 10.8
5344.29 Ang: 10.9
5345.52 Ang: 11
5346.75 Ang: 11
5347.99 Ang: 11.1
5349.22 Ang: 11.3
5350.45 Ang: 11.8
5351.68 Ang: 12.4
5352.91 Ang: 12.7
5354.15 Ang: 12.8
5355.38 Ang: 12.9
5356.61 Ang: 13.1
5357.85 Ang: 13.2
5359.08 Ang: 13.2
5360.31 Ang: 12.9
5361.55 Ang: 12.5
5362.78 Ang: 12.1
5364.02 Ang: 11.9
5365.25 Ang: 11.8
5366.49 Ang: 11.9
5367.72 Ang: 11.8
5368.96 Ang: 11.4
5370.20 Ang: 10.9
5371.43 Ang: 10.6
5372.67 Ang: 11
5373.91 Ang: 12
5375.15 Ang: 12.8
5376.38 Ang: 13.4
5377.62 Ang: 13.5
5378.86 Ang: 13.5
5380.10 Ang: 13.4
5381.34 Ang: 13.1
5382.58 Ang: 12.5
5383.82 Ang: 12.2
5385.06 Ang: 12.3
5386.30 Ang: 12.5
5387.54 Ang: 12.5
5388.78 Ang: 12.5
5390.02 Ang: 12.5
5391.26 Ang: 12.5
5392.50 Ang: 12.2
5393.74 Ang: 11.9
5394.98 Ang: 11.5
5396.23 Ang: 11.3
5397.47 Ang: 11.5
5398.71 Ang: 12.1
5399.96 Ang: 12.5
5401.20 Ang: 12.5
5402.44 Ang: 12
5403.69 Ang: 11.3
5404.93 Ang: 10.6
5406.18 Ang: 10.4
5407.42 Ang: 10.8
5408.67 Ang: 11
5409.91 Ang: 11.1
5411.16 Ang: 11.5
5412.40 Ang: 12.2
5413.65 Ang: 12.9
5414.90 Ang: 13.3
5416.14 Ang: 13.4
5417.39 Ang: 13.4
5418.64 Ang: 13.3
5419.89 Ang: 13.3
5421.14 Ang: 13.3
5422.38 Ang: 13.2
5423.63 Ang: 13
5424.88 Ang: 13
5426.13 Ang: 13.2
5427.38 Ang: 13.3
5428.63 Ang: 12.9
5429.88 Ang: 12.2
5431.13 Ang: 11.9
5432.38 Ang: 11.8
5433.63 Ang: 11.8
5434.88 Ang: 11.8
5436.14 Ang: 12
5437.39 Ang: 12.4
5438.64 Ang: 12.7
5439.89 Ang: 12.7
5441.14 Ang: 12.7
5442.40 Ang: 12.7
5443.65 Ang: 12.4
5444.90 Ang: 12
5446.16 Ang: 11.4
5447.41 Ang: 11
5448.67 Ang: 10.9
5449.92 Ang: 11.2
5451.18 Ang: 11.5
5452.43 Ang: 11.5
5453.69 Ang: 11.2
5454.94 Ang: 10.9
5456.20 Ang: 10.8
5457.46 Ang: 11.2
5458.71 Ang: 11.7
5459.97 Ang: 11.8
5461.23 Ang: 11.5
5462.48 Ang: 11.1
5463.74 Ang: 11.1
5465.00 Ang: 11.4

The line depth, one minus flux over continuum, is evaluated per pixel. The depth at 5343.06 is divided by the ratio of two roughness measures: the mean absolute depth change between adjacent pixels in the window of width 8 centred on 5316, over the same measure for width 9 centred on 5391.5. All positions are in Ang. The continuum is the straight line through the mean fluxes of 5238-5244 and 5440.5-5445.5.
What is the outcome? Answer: 0.2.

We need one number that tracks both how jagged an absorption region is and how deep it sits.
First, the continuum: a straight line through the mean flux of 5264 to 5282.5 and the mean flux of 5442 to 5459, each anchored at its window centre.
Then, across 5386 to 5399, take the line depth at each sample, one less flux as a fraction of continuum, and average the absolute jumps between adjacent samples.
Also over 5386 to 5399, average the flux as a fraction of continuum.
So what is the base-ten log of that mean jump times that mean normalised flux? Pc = -1.68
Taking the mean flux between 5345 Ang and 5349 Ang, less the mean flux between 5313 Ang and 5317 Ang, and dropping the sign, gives 1.5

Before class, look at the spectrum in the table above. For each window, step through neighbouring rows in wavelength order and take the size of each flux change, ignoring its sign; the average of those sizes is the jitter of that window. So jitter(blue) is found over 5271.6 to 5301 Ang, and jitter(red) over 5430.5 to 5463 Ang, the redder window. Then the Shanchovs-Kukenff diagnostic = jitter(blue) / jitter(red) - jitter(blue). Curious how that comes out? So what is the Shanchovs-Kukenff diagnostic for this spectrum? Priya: 1.0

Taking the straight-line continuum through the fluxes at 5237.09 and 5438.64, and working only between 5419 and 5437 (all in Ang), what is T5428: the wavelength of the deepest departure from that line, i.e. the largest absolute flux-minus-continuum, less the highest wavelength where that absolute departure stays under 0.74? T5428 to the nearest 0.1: -1.3 Ang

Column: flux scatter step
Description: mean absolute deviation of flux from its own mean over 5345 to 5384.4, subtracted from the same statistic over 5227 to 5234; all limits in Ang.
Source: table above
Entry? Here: -0.30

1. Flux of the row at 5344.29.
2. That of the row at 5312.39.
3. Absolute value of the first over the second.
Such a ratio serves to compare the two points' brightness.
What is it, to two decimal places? 0.87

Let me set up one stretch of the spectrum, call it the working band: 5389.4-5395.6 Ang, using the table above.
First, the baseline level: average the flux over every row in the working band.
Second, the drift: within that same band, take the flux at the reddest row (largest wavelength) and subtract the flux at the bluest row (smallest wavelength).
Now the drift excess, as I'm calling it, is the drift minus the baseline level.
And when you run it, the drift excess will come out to -13.1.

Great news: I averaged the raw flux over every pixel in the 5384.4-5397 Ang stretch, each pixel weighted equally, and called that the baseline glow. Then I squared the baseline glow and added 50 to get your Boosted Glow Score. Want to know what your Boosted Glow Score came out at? 198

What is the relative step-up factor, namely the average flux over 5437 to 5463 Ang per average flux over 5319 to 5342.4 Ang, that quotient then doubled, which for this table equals 2.11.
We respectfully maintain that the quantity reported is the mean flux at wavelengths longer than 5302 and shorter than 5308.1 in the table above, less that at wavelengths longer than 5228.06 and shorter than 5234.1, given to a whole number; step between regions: 1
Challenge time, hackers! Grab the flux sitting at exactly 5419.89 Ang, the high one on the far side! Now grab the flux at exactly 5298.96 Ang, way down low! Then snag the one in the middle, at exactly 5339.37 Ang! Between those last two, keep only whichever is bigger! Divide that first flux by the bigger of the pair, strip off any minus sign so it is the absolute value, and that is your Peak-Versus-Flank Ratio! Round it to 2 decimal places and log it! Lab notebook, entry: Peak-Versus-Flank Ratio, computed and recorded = 1.27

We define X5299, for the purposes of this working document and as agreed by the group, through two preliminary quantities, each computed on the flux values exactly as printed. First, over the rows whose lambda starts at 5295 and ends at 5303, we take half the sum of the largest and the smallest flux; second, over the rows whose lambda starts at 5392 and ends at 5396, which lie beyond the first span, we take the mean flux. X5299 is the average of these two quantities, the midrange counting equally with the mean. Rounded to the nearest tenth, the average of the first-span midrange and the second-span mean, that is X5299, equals 11.3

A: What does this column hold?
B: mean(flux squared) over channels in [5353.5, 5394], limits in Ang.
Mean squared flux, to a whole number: 154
